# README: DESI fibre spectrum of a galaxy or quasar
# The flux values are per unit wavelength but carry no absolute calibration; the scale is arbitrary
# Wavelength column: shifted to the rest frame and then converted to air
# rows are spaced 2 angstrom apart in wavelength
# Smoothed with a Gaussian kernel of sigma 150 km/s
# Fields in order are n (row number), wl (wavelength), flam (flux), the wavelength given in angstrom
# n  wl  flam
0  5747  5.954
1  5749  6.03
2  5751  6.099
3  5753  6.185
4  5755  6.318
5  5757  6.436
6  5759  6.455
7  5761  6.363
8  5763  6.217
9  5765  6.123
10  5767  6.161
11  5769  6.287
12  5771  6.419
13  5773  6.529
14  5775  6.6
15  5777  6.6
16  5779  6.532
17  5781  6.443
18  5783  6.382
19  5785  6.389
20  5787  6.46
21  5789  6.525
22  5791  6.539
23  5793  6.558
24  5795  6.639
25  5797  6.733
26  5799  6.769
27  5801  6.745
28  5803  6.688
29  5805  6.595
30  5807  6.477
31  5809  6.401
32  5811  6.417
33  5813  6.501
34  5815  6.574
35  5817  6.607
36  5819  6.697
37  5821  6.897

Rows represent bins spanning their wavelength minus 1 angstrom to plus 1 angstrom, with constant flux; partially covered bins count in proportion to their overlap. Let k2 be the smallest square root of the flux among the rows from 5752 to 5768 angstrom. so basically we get 2.47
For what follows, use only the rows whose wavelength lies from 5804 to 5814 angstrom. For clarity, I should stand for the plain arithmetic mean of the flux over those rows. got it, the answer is 6.48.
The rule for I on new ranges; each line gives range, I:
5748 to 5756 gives 6.16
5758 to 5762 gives 6.41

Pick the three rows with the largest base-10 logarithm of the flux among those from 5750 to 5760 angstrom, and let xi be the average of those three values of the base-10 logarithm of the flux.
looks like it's 0.806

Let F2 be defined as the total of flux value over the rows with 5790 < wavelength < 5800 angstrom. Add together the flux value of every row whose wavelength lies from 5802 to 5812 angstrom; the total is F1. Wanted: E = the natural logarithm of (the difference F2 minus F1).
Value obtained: -0.4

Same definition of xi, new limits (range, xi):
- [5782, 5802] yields 0.829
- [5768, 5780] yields 0.818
